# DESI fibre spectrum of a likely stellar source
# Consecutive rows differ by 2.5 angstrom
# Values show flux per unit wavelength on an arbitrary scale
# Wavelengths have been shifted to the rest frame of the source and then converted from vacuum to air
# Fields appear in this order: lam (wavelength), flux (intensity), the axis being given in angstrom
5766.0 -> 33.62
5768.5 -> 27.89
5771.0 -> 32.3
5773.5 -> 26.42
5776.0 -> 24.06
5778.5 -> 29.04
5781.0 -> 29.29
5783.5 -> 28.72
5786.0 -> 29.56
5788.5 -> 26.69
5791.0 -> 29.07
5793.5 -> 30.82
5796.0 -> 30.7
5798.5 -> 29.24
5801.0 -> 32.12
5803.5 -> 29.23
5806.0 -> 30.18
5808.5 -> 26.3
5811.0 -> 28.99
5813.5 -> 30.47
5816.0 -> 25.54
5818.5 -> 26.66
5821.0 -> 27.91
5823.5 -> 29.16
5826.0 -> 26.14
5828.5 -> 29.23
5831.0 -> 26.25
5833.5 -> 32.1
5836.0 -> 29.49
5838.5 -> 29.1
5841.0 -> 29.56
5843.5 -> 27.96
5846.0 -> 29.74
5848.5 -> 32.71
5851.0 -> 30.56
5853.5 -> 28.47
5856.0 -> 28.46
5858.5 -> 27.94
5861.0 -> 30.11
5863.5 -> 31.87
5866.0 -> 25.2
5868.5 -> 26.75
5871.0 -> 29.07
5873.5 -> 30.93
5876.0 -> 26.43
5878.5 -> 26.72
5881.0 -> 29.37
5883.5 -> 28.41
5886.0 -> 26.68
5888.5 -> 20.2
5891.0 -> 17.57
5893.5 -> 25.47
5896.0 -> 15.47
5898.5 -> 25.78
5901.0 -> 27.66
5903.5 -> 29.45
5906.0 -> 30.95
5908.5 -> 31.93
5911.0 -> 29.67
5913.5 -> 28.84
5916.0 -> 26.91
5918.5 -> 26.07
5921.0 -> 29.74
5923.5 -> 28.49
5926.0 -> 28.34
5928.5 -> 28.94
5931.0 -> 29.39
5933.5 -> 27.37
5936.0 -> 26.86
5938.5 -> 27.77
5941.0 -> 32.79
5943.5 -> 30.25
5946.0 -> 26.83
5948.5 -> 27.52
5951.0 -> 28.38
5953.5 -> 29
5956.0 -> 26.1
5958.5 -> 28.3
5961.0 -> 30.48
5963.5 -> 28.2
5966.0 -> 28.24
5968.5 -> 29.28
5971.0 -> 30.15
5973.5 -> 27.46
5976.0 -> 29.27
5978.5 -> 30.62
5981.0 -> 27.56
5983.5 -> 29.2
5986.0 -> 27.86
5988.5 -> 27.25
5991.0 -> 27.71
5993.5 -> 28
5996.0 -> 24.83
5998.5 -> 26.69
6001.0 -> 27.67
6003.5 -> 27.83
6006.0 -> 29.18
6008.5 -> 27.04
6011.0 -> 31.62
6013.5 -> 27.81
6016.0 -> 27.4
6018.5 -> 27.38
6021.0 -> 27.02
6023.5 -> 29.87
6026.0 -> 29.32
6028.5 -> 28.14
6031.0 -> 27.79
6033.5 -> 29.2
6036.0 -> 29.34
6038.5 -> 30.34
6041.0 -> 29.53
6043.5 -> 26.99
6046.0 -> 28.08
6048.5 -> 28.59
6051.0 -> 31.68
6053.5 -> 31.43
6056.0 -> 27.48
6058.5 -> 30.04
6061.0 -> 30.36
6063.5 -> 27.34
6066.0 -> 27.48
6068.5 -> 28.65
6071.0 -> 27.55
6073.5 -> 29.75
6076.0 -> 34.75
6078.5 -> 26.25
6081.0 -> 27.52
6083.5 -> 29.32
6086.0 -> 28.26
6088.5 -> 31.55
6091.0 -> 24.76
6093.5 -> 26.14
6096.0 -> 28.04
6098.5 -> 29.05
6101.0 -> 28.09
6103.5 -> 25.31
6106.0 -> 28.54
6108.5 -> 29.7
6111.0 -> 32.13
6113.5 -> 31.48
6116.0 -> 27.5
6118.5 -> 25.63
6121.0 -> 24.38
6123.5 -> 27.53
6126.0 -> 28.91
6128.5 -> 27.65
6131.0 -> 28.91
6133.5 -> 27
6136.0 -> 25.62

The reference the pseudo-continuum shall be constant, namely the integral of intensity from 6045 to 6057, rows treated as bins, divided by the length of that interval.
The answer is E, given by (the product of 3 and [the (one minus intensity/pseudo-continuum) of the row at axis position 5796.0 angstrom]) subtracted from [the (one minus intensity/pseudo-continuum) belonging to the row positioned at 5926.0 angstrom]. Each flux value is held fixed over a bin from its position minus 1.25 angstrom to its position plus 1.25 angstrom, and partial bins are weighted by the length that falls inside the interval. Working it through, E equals 0.2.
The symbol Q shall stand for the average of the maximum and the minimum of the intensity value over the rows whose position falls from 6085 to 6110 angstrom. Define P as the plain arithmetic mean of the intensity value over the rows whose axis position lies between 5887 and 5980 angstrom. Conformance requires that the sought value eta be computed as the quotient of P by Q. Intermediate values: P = 27.7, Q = 28.2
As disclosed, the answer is 0.985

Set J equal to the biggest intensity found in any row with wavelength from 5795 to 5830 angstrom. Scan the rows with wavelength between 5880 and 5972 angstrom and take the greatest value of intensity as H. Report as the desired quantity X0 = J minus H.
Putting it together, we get -0.7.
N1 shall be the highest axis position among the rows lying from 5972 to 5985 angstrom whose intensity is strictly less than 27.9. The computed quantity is 5981.0 angstrom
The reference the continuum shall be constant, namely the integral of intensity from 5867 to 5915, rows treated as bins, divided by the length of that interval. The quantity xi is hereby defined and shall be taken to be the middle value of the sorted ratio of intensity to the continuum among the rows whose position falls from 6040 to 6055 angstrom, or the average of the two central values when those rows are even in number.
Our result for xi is 1.09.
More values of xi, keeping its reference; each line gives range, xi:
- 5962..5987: 1.08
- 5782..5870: 1.09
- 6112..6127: 1.03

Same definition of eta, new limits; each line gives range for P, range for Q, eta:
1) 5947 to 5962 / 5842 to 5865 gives 0.933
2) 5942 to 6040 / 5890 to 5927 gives 1.197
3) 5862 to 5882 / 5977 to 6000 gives 1.020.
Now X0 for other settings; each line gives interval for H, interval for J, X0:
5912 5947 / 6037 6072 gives -1.1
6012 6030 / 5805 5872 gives 2.8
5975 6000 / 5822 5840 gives 1.5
